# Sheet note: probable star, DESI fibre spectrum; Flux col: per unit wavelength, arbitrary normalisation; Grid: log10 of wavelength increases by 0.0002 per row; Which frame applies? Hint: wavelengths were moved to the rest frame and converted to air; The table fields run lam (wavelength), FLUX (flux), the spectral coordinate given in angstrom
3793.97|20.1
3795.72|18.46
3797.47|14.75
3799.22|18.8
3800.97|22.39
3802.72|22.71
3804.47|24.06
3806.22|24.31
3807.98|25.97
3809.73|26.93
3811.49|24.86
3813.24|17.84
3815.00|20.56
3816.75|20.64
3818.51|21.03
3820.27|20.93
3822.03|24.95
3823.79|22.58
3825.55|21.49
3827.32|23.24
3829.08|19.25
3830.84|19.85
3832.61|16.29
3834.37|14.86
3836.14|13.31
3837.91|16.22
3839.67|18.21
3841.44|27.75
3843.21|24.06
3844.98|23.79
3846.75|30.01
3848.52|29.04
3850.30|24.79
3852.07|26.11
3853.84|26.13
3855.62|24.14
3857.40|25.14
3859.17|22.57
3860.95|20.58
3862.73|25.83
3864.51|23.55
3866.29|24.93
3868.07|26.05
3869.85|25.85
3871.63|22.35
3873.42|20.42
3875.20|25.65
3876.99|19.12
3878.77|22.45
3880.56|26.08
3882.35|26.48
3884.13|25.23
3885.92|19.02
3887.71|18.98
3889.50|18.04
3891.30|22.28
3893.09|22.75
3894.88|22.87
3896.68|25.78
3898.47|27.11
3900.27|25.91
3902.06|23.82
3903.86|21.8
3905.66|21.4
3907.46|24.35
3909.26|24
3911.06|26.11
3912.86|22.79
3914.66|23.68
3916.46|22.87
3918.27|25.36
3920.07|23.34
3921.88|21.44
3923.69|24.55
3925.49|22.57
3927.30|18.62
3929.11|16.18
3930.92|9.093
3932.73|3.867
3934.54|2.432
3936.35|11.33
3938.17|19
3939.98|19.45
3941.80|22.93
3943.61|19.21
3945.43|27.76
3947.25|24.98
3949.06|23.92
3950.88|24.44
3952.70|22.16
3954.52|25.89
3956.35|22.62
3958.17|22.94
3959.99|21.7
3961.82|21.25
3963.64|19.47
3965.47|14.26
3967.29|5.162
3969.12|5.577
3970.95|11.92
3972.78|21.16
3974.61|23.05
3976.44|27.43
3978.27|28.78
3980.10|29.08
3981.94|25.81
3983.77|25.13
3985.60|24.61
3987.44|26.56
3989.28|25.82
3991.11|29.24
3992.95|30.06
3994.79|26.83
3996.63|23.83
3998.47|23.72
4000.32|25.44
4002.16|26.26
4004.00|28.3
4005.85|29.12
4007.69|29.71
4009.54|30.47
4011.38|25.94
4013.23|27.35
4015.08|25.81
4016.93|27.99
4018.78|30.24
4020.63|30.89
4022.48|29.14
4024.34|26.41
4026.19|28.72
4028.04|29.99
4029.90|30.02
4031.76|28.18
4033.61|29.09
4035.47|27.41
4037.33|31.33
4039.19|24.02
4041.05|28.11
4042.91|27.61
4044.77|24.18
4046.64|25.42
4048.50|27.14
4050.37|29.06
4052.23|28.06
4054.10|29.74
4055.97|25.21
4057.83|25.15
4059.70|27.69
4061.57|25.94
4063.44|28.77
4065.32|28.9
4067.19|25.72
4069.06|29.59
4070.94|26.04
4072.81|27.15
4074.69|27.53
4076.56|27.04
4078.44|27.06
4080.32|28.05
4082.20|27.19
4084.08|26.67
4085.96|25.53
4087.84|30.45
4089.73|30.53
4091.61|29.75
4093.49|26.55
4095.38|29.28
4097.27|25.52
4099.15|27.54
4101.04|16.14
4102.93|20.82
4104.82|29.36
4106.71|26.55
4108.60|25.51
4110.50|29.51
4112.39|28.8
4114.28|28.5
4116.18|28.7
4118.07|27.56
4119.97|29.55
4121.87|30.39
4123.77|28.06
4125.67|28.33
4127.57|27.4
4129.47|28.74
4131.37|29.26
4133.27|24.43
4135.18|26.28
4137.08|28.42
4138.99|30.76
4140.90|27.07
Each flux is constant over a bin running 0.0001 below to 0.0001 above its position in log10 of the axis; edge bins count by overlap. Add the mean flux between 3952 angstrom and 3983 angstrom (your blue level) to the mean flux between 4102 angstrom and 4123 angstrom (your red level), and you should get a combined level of 48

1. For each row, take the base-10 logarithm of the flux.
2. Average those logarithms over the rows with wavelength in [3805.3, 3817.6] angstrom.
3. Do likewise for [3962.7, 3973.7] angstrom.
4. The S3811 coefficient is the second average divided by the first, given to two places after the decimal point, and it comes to 0.77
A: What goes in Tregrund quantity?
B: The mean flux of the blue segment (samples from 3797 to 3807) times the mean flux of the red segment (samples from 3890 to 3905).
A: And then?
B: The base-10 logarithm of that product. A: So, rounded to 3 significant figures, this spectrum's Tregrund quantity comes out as 2.71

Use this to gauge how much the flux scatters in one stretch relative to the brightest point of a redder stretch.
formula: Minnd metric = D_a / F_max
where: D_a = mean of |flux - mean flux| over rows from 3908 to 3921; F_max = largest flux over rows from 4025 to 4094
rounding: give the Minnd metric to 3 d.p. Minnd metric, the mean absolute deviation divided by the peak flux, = 0.031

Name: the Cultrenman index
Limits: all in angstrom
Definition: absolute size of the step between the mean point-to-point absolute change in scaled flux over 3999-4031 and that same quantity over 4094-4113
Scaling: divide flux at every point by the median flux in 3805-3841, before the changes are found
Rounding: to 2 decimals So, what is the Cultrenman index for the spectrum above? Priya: 0.13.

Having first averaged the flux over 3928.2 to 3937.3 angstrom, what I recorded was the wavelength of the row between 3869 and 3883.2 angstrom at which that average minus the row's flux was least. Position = 3882.35 angstrom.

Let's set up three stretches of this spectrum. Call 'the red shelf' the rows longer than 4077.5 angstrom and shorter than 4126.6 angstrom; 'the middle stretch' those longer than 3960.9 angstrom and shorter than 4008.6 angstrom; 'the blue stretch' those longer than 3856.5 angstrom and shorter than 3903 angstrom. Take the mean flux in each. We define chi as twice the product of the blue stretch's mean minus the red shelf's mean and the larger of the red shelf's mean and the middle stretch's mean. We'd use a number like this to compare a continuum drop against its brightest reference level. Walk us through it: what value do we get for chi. -217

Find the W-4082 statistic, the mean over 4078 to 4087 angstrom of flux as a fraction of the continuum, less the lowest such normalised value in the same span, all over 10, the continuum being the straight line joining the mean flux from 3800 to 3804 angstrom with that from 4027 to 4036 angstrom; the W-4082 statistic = 0.005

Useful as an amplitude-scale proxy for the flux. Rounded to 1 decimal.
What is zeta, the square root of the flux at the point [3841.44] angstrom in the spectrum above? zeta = 5.3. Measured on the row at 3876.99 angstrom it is 4.4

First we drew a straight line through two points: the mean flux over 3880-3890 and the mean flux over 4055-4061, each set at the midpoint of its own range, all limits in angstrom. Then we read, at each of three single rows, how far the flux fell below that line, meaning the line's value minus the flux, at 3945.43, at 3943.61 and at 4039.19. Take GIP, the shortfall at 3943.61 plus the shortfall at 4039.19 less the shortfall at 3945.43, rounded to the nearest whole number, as 10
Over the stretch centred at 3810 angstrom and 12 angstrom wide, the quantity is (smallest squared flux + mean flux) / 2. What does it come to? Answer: 171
